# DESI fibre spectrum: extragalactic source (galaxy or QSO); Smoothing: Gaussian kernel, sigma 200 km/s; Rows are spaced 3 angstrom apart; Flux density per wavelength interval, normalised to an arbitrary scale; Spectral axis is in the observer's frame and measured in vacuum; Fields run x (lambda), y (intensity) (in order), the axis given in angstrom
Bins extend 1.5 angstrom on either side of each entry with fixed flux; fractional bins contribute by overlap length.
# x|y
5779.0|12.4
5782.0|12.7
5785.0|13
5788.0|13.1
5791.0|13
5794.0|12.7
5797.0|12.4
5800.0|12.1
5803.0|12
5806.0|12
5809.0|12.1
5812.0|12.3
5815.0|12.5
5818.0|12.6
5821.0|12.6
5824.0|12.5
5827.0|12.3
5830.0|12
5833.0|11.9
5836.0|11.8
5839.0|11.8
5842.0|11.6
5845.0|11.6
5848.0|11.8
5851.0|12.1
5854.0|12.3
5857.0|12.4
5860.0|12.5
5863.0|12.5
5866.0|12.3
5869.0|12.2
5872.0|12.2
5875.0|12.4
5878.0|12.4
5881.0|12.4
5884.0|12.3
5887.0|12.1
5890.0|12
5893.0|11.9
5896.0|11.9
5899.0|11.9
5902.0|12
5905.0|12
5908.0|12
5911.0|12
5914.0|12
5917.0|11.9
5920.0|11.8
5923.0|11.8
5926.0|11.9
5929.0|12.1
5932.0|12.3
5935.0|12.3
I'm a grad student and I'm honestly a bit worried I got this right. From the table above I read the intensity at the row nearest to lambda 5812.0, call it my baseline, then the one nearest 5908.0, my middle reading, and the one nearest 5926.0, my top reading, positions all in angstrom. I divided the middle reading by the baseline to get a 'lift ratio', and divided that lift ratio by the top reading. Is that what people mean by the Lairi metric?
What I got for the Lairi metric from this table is 0.0820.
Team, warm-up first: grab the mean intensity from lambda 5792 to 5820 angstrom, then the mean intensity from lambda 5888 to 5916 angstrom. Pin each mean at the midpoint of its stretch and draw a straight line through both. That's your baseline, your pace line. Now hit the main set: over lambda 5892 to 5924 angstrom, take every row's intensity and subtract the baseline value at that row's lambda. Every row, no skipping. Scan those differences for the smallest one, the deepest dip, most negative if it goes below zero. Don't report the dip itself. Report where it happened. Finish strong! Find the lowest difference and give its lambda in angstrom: 5920.0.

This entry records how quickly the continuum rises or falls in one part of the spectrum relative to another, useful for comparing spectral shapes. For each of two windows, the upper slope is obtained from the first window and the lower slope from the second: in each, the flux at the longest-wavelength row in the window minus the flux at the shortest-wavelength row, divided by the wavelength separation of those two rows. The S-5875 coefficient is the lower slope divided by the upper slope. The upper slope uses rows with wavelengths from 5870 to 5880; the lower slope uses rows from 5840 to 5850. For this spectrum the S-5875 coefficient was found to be 1.0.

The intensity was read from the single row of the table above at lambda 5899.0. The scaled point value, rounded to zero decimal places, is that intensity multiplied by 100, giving 1190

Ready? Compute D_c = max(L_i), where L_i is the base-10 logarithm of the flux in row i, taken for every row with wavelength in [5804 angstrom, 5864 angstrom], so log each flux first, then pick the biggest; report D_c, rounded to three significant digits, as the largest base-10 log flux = 1.10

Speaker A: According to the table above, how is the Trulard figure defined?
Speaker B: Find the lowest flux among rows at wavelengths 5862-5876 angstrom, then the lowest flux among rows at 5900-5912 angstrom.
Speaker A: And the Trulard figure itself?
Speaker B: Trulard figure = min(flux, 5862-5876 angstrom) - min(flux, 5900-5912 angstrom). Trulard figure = 0.20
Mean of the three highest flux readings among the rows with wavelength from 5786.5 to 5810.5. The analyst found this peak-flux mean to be 12.9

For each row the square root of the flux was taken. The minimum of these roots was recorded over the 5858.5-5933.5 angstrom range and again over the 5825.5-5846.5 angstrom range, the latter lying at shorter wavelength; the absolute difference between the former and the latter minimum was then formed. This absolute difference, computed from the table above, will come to 0.029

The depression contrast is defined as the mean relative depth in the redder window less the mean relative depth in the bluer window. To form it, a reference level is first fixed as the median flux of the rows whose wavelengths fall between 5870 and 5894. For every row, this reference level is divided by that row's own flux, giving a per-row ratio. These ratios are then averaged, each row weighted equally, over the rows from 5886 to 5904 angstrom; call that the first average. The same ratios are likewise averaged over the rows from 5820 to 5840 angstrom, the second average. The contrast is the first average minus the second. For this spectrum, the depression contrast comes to 0.01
